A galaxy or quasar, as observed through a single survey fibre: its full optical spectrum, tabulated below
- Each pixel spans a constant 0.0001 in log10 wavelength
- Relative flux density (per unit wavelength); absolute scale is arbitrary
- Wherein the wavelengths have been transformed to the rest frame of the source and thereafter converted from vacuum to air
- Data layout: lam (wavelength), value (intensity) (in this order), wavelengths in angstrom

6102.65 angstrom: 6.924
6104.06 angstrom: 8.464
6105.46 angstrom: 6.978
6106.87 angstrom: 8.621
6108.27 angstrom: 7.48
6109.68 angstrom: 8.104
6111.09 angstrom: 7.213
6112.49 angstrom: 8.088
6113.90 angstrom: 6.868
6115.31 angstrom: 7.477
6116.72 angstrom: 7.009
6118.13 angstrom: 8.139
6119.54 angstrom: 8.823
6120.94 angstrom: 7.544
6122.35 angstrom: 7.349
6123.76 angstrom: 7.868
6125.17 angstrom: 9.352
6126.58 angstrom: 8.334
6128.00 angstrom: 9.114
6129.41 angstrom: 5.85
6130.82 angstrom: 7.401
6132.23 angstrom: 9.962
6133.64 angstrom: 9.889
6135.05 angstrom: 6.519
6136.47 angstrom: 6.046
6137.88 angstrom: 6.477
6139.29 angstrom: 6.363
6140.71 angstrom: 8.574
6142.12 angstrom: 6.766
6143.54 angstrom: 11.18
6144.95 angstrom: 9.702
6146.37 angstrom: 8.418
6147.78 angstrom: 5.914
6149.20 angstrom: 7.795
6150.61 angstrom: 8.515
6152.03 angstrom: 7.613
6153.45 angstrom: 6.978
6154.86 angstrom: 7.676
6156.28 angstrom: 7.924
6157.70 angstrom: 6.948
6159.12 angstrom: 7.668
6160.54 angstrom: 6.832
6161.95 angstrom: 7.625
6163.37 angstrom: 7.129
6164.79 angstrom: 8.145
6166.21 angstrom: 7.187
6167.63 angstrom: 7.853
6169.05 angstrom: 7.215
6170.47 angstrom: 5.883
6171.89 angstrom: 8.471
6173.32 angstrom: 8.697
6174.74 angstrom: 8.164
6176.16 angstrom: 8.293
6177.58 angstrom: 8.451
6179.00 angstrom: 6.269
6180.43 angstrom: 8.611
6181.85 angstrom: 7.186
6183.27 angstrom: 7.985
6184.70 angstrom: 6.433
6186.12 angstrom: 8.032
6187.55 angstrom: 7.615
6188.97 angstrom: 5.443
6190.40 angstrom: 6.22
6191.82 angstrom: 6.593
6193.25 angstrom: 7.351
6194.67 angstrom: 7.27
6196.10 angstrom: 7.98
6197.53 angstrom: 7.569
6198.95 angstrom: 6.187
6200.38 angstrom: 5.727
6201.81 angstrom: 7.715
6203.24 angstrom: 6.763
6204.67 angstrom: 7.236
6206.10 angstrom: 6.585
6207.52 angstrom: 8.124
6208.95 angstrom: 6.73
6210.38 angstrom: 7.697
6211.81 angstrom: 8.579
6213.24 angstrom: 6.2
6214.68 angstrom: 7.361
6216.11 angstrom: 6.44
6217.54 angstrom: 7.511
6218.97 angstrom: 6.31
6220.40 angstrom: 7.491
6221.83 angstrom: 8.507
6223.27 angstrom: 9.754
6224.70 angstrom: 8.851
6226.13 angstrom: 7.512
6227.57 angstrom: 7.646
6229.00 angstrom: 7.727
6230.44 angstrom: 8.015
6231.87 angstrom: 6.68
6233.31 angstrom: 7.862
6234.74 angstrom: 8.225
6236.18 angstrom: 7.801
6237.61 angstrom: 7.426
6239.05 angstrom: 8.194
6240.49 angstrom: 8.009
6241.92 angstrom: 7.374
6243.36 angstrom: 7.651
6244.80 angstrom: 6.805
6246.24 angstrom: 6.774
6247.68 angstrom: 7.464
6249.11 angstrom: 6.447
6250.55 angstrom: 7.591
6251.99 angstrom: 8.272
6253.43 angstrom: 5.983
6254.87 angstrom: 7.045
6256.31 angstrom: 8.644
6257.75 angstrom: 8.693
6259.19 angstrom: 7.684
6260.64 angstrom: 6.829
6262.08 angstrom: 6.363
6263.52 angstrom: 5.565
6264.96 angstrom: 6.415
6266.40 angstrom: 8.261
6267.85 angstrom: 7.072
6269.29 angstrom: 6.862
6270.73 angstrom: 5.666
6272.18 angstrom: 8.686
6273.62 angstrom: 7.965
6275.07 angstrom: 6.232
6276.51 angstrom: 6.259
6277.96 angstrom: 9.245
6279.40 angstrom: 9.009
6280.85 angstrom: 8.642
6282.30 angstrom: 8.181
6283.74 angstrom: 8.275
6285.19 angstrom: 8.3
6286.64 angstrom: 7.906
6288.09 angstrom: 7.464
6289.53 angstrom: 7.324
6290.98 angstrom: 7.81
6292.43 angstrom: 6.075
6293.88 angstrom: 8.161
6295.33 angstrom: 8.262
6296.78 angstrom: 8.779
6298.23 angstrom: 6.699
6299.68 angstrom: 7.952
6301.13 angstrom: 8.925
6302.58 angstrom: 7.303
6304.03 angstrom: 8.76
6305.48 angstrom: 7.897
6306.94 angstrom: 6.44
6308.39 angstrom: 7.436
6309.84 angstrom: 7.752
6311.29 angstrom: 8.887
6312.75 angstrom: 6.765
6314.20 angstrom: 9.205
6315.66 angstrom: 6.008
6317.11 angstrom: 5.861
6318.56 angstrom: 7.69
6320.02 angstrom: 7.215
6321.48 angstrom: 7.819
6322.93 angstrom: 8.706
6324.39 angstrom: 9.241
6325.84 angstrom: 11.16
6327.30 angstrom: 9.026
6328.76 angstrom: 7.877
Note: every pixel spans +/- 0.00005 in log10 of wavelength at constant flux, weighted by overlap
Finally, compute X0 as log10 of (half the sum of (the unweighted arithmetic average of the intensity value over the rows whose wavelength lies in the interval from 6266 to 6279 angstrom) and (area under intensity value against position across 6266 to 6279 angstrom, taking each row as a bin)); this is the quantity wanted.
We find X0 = 1.71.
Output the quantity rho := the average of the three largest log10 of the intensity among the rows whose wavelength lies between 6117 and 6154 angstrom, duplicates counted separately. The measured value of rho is 1.01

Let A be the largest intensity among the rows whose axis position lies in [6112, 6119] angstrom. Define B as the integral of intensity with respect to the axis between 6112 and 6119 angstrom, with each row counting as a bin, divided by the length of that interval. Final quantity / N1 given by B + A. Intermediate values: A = 8.139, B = 7.5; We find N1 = 15.7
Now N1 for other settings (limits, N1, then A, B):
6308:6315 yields 17.2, 9.205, 8.0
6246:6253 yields 15.6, 8.272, 7.3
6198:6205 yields 14.4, 7.715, 6.7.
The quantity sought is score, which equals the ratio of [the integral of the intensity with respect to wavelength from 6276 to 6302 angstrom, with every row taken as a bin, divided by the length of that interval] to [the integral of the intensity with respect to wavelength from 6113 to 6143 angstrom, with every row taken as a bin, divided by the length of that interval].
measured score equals 1.03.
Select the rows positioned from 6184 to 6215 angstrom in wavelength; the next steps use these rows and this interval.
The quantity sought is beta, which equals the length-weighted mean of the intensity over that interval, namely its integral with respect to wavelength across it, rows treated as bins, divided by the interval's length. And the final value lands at 7.06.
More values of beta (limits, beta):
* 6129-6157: 7.80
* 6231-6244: 7.70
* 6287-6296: 7.53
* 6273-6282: 7.90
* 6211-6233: 7.64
